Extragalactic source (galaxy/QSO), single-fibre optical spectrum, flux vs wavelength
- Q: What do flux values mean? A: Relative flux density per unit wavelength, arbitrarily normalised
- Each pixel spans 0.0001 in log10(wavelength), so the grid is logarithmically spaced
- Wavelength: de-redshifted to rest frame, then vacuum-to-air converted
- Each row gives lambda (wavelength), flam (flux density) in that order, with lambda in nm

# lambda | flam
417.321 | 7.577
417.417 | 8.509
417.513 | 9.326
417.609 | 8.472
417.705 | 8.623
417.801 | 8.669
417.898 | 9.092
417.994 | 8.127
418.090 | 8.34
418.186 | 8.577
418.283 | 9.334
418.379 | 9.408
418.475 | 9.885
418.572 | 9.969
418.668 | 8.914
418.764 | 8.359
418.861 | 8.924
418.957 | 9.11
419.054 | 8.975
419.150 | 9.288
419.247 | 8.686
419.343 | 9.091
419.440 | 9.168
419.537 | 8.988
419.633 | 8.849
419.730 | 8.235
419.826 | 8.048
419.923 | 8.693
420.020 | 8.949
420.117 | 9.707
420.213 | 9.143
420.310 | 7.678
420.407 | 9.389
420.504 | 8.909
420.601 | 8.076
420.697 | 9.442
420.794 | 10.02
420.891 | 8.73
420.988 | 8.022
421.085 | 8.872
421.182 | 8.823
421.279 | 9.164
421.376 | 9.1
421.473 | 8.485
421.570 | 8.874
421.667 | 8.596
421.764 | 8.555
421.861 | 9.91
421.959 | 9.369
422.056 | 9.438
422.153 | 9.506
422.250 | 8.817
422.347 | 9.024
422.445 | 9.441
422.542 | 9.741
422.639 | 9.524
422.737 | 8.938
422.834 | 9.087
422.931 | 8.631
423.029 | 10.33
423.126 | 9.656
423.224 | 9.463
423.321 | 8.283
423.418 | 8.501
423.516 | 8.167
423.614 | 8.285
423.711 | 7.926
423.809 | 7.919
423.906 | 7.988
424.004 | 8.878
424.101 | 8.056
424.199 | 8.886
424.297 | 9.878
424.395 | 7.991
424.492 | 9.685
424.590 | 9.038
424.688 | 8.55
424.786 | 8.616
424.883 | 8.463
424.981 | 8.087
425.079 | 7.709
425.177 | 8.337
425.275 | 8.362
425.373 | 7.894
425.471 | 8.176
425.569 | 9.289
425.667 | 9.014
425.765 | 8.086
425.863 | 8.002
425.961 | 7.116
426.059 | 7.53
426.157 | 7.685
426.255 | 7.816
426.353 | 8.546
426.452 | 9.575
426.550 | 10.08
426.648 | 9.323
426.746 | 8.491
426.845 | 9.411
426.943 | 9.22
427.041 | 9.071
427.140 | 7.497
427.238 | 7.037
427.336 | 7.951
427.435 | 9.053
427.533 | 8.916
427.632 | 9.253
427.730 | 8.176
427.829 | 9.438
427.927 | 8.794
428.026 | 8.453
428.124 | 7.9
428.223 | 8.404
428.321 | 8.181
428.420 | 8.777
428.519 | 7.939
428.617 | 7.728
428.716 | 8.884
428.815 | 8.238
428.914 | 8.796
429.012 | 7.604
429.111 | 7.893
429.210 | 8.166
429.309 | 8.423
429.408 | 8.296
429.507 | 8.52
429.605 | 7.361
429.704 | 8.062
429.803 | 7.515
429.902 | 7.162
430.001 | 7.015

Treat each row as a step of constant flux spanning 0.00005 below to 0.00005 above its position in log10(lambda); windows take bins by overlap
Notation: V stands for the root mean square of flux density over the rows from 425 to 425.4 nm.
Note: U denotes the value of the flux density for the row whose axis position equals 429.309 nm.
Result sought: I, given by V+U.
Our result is 16.5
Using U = 8.423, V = 8.1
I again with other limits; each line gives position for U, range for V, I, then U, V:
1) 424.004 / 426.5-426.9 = 18.2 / 8.878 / 9.3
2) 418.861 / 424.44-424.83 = 17.9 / 8.924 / 9.0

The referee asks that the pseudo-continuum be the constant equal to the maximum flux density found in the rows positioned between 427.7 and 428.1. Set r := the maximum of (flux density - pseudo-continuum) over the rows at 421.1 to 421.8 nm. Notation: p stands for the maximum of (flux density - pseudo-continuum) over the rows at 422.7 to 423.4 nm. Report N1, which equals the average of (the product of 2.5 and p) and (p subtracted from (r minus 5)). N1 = -1.97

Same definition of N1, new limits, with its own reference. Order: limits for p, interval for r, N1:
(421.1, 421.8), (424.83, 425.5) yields -3.19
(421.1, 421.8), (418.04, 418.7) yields -2.44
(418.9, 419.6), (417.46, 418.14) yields -2.67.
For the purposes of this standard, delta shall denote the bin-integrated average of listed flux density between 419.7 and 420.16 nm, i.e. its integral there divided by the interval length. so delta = 8.73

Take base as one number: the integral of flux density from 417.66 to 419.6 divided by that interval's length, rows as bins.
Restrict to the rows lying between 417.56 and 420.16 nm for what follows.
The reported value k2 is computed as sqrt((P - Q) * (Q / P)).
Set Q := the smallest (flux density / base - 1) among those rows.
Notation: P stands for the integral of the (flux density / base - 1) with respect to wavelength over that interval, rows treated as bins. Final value 0.65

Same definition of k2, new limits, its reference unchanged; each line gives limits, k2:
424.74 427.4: 0.23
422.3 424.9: 0.52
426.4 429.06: 0.45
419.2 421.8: 0.58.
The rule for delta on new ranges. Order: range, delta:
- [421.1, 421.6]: 8.89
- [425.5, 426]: 8.32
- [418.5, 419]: 9.09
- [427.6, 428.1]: 8.77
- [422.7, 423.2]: 9.34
